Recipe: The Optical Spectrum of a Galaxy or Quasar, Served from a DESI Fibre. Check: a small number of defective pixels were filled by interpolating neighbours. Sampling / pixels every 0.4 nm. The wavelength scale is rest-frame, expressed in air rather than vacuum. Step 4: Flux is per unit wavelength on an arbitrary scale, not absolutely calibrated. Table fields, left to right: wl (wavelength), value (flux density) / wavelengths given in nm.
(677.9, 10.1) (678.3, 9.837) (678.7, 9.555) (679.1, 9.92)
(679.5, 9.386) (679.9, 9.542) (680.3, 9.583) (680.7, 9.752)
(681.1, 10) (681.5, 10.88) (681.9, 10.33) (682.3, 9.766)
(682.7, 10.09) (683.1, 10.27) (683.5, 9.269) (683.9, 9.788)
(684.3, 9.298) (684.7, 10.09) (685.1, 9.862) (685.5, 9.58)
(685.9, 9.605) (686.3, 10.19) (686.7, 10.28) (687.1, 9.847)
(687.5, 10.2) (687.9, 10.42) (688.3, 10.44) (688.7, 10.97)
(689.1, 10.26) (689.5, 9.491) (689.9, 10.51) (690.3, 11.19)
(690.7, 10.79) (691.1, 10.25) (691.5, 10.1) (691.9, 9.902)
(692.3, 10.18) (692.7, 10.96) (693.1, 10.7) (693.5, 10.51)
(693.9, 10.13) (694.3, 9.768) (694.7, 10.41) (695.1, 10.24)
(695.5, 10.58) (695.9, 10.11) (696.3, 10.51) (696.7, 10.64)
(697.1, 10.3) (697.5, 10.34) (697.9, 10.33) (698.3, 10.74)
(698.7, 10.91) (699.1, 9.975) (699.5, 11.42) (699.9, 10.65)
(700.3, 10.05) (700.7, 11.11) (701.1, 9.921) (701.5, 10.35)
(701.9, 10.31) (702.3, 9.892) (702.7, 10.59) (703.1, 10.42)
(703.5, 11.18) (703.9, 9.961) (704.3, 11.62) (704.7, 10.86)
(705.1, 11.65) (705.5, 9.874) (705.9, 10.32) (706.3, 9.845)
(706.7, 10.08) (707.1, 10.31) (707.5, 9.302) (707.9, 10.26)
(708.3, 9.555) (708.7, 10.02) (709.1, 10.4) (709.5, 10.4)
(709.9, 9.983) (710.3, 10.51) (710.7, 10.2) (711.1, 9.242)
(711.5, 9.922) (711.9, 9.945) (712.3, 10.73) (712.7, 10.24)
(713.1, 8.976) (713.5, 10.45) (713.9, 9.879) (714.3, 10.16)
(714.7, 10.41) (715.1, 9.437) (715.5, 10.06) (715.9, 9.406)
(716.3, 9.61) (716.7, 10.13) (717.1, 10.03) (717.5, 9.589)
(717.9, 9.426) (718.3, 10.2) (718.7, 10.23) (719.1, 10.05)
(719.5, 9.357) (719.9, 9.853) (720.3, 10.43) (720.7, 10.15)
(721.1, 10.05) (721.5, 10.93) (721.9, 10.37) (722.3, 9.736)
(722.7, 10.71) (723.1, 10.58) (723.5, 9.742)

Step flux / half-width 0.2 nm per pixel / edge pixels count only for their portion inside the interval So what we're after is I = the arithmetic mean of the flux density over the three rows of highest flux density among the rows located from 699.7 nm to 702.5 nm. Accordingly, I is 10.7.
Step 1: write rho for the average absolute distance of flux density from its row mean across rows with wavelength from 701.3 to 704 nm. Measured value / 0.29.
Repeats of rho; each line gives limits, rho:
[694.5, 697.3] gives 0.16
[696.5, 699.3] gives 0.26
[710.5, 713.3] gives 0.45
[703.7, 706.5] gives 0.67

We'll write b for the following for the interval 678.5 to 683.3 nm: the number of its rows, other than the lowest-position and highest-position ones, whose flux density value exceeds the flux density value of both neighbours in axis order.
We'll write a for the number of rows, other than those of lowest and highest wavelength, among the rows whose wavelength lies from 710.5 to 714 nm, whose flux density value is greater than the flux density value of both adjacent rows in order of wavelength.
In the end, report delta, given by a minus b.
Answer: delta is 0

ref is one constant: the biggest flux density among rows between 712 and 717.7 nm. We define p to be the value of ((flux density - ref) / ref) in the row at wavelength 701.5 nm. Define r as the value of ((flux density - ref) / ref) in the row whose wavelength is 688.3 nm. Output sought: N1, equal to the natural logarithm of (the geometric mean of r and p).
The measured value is -3.5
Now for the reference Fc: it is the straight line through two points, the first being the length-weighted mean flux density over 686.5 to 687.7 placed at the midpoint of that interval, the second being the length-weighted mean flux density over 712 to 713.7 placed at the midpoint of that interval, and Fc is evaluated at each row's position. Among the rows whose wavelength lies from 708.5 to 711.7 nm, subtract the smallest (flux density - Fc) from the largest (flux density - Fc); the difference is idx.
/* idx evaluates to 1.27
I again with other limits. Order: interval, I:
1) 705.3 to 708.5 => 10.3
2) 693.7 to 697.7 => 10.6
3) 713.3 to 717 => 10.3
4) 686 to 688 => 10.3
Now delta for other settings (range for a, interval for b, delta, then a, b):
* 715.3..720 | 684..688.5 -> 0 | 2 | 2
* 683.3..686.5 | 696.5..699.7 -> 0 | 2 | 2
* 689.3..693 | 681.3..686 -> -2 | 1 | 3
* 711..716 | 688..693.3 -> 1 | 4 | 3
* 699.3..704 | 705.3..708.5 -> 1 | 4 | 3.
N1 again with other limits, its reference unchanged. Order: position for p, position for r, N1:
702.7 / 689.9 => -4.1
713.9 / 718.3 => -2.8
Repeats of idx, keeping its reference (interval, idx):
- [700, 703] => 1.22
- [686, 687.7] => 0.43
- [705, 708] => 2.35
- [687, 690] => 1.48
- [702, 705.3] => 1.76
